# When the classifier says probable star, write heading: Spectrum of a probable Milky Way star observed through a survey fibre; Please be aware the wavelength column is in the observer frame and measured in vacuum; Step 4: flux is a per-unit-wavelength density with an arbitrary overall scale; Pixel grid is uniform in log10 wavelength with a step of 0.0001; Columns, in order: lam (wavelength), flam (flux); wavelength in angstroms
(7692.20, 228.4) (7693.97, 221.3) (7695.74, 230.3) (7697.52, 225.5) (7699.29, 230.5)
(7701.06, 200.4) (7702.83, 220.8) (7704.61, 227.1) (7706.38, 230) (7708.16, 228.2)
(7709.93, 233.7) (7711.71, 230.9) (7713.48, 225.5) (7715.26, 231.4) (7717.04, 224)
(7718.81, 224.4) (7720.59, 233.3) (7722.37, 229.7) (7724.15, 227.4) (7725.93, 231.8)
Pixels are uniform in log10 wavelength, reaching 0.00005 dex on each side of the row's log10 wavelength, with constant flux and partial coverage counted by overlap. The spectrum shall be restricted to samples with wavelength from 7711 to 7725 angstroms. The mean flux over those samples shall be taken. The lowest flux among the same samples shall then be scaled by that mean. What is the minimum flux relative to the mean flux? 0.981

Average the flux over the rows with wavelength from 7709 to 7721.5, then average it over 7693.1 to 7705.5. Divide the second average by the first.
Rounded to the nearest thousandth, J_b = 0.970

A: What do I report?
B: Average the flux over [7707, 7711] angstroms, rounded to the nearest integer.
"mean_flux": 231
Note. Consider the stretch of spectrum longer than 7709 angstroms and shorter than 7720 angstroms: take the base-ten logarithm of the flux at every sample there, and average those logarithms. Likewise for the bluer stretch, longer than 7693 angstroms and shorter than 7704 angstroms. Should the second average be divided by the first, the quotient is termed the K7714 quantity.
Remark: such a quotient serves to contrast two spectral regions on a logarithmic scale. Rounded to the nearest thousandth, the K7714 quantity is 0.994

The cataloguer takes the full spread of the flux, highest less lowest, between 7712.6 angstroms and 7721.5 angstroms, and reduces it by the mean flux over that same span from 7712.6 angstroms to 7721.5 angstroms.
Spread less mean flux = -218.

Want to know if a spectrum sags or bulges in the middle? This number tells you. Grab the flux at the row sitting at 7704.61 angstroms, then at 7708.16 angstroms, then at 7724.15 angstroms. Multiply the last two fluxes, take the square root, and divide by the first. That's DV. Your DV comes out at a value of 1.00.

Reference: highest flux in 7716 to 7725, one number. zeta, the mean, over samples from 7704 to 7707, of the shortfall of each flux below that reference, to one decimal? 4.8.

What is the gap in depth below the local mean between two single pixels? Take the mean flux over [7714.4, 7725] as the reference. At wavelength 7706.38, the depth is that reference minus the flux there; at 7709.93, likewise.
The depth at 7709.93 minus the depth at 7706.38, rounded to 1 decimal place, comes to -3.7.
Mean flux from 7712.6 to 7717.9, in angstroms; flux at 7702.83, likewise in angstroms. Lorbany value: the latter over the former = 0.97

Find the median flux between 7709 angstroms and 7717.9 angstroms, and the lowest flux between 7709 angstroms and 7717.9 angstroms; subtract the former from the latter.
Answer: -7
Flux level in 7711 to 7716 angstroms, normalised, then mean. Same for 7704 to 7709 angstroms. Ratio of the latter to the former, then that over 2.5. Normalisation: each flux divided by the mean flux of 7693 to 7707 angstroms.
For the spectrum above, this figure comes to 0.399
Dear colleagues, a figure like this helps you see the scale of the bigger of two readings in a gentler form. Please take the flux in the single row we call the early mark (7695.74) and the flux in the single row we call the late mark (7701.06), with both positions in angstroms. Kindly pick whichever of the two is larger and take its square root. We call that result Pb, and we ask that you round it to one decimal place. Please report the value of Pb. 15.2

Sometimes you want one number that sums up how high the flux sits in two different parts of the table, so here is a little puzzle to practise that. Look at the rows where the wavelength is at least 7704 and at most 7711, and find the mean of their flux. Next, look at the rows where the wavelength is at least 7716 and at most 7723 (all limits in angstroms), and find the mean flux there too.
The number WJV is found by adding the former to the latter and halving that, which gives 229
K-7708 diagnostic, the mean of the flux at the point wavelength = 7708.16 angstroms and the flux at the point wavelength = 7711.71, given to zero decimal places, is 230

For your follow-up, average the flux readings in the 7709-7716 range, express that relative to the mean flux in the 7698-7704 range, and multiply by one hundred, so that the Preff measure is 106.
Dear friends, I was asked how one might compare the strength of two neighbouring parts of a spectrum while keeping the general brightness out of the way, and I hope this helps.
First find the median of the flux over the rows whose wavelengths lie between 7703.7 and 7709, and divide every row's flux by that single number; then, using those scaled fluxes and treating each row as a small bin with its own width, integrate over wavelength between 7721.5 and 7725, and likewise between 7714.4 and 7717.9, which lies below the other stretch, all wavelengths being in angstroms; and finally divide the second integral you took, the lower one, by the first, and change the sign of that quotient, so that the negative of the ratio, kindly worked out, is -1.00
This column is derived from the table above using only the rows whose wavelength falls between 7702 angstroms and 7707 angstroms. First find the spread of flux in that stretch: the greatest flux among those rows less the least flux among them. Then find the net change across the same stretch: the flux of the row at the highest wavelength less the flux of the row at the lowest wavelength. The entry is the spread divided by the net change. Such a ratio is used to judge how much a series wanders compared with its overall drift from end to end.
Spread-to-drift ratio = 1.0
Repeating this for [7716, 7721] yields 1.0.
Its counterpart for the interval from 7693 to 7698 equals 2.1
